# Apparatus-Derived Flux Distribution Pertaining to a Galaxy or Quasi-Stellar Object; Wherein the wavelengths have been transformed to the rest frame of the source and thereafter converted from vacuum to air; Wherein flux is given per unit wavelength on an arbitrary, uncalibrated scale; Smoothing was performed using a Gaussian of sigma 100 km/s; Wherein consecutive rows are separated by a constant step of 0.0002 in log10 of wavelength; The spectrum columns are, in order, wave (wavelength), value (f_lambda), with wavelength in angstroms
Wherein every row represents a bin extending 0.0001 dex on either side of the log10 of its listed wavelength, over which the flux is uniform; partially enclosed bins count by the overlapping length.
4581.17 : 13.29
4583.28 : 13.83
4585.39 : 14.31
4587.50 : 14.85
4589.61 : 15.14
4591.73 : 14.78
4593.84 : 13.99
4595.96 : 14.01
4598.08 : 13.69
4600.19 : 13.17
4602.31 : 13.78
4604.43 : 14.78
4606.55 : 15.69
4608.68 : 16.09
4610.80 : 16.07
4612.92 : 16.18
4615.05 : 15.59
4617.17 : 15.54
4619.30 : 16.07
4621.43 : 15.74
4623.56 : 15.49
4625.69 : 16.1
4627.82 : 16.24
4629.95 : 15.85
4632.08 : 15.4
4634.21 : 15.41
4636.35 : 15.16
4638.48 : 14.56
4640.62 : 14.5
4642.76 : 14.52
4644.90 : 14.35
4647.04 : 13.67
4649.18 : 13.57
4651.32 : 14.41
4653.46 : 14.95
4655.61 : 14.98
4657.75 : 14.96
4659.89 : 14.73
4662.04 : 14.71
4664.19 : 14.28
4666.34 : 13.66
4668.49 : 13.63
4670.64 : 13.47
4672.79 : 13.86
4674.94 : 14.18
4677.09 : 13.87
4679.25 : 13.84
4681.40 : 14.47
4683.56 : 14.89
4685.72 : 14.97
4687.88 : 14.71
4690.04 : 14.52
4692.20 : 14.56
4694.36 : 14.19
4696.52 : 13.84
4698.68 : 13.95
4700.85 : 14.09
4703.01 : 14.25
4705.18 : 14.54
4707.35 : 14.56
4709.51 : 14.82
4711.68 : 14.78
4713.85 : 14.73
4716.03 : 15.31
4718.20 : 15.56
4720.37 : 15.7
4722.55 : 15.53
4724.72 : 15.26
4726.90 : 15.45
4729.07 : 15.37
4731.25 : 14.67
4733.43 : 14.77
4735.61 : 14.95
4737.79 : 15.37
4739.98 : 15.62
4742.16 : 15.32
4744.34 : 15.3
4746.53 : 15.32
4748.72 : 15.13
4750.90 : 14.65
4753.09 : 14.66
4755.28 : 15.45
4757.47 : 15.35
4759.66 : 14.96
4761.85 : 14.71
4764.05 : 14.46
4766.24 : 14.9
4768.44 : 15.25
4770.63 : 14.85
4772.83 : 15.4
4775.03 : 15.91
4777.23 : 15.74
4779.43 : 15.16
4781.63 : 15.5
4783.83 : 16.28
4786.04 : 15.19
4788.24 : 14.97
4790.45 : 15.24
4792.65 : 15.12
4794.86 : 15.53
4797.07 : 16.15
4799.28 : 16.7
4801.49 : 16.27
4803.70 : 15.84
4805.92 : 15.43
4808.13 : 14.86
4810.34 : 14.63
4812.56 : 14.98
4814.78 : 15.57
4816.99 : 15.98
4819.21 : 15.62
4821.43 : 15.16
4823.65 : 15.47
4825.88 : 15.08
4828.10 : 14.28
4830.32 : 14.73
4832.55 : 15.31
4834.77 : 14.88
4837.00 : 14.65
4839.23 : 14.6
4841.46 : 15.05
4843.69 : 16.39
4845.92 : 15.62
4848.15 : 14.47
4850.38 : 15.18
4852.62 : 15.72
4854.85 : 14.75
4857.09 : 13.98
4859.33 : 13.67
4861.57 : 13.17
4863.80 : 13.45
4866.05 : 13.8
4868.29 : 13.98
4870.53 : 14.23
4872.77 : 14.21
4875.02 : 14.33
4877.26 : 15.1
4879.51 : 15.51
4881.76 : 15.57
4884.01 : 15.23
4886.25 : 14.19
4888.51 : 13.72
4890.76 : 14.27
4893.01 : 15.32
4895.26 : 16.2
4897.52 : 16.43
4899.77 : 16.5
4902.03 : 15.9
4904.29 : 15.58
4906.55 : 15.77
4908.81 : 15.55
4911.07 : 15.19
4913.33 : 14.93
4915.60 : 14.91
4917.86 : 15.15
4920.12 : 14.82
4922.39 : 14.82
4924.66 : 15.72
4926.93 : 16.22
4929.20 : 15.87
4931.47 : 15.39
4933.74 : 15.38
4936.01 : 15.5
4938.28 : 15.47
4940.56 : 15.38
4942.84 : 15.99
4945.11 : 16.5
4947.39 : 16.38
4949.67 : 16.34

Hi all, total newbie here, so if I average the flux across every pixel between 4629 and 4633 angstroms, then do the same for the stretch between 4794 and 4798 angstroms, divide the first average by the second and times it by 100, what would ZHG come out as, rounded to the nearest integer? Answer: 99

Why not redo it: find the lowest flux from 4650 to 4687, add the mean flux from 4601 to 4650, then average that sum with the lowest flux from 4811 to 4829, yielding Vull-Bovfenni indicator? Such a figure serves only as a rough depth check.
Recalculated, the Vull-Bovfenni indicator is 21.5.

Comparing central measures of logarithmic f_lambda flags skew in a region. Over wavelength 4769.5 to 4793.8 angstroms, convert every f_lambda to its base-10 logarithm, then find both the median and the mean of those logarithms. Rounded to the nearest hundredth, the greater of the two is 1.19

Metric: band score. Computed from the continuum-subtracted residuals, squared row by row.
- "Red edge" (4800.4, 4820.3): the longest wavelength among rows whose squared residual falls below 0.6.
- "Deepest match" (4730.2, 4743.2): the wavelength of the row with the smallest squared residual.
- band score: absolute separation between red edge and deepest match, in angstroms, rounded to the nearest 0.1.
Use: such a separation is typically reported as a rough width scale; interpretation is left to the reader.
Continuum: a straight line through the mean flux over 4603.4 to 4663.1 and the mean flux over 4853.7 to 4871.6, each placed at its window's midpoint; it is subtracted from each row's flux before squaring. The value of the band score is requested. 79.1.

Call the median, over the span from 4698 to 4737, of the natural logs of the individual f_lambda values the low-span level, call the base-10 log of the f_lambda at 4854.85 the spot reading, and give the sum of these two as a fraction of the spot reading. 3.31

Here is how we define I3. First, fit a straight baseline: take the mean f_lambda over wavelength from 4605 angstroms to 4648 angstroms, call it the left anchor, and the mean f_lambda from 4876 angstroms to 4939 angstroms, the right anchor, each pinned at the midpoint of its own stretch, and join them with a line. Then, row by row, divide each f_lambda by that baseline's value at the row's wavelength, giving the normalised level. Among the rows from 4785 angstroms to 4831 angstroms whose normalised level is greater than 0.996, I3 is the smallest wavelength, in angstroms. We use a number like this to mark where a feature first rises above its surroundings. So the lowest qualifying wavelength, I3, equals 4794.86 angstroms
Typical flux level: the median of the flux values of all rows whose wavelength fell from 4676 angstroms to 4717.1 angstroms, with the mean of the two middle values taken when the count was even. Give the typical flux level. 14.5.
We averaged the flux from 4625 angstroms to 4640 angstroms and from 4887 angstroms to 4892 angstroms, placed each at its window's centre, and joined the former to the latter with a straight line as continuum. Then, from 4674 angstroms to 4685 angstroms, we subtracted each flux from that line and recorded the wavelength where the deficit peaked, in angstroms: 4679.25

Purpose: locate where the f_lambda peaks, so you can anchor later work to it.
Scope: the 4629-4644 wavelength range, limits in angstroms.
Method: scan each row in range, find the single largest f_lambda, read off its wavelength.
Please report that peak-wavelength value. 4629.95 angstroms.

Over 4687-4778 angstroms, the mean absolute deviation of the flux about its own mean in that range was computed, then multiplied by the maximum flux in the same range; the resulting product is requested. 6.8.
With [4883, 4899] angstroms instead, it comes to 14.0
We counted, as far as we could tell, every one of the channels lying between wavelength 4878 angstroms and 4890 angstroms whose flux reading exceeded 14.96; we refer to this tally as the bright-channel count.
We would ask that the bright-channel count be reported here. 3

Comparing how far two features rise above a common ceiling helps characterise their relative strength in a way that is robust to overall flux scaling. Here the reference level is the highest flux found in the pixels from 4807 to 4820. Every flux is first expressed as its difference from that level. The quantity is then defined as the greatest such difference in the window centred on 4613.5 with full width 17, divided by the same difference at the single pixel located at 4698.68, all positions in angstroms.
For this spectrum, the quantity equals -0.1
